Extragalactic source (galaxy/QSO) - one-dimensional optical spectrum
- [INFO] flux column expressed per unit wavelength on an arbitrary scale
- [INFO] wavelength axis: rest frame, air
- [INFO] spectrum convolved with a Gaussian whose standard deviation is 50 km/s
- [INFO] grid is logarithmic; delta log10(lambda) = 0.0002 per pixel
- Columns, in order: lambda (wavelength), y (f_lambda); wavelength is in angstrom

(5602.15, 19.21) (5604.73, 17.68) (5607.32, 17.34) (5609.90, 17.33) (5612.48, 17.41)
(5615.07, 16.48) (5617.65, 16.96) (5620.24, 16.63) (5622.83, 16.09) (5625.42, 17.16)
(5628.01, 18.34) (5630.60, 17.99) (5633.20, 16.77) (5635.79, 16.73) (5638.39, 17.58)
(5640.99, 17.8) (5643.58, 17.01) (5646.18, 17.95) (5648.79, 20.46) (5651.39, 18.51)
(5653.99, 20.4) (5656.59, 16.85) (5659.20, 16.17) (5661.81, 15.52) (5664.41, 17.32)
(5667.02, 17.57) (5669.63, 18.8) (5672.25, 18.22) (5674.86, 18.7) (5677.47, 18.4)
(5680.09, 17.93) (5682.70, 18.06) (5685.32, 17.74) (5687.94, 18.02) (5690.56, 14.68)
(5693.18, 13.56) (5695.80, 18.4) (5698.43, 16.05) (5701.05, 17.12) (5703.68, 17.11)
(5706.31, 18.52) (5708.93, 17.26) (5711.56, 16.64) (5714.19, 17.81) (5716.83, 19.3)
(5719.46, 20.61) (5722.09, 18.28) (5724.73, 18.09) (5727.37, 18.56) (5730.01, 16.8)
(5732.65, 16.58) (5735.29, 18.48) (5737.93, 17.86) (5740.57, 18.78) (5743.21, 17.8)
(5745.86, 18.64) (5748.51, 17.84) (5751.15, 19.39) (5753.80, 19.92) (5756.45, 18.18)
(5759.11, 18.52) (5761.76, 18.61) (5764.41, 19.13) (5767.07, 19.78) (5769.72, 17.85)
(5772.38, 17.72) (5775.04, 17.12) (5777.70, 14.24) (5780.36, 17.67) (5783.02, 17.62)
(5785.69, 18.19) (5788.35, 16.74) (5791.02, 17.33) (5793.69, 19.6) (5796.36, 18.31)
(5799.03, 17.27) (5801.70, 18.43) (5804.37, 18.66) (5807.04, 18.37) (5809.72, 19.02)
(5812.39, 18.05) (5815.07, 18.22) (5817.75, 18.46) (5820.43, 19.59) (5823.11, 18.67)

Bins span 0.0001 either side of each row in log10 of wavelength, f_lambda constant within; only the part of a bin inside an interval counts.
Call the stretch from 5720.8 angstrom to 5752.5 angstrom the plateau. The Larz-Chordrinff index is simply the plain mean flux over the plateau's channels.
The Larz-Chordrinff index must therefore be 18.1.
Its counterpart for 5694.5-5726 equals 17.9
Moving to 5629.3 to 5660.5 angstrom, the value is 17.9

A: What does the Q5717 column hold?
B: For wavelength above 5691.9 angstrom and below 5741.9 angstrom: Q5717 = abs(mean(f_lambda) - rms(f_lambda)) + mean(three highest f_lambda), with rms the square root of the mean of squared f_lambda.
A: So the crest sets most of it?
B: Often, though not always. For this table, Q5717 19.6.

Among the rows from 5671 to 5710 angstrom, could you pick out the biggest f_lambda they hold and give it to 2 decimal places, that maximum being 18.70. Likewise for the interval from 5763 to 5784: 19.78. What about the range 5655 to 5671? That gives 18.80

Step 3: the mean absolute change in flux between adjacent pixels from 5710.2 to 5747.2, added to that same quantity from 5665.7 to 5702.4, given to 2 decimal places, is 2.36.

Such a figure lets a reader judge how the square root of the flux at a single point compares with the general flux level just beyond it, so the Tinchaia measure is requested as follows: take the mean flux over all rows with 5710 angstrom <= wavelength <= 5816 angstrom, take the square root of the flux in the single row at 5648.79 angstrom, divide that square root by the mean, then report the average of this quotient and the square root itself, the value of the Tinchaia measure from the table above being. 2.39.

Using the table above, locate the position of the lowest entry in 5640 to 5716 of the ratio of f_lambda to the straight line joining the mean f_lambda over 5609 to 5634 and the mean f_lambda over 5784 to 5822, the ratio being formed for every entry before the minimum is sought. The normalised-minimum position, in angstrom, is 5693.18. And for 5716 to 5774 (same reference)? 5732.65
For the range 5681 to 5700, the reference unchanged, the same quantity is 5693.18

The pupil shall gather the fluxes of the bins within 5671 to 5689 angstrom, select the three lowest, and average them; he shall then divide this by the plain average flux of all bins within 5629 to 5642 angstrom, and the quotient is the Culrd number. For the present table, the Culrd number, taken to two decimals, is 1.03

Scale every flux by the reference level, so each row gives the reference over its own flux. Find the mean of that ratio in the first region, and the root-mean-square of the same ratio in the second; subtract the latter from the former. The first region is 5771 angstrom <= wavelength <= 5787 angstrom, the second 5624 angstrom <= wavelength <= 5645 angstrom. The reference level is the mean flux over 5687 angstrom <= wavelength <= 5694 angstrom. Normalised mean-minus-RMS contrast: 0.02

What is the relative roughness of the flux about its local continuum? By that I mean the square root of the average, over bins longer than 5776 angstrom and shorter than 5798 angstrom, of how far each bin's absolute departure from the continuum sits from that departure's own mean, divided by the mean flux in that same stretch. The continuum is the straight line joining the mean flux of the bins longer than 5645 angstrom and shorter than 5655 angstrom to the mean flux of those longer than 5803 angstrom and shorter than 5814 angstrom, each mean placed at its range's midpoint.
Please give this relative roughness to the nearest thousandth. 0.053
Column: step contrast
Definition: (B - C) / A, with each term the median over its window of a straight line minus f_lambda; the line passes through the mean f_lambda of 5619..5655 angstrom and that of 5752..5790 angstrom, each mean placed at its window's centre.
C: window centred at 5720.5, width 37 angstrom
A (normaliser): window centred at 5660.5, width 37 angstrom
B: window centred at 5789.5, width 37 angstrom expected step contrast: -1.3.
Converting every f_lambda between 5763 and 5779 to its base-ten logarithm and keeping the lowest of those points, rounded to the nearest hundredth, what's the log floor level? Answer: 1.15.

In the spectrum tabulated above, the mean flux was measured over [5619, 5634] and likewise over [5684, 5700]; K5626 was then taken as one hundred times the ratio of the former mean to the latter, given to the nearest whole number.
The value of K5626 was 105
